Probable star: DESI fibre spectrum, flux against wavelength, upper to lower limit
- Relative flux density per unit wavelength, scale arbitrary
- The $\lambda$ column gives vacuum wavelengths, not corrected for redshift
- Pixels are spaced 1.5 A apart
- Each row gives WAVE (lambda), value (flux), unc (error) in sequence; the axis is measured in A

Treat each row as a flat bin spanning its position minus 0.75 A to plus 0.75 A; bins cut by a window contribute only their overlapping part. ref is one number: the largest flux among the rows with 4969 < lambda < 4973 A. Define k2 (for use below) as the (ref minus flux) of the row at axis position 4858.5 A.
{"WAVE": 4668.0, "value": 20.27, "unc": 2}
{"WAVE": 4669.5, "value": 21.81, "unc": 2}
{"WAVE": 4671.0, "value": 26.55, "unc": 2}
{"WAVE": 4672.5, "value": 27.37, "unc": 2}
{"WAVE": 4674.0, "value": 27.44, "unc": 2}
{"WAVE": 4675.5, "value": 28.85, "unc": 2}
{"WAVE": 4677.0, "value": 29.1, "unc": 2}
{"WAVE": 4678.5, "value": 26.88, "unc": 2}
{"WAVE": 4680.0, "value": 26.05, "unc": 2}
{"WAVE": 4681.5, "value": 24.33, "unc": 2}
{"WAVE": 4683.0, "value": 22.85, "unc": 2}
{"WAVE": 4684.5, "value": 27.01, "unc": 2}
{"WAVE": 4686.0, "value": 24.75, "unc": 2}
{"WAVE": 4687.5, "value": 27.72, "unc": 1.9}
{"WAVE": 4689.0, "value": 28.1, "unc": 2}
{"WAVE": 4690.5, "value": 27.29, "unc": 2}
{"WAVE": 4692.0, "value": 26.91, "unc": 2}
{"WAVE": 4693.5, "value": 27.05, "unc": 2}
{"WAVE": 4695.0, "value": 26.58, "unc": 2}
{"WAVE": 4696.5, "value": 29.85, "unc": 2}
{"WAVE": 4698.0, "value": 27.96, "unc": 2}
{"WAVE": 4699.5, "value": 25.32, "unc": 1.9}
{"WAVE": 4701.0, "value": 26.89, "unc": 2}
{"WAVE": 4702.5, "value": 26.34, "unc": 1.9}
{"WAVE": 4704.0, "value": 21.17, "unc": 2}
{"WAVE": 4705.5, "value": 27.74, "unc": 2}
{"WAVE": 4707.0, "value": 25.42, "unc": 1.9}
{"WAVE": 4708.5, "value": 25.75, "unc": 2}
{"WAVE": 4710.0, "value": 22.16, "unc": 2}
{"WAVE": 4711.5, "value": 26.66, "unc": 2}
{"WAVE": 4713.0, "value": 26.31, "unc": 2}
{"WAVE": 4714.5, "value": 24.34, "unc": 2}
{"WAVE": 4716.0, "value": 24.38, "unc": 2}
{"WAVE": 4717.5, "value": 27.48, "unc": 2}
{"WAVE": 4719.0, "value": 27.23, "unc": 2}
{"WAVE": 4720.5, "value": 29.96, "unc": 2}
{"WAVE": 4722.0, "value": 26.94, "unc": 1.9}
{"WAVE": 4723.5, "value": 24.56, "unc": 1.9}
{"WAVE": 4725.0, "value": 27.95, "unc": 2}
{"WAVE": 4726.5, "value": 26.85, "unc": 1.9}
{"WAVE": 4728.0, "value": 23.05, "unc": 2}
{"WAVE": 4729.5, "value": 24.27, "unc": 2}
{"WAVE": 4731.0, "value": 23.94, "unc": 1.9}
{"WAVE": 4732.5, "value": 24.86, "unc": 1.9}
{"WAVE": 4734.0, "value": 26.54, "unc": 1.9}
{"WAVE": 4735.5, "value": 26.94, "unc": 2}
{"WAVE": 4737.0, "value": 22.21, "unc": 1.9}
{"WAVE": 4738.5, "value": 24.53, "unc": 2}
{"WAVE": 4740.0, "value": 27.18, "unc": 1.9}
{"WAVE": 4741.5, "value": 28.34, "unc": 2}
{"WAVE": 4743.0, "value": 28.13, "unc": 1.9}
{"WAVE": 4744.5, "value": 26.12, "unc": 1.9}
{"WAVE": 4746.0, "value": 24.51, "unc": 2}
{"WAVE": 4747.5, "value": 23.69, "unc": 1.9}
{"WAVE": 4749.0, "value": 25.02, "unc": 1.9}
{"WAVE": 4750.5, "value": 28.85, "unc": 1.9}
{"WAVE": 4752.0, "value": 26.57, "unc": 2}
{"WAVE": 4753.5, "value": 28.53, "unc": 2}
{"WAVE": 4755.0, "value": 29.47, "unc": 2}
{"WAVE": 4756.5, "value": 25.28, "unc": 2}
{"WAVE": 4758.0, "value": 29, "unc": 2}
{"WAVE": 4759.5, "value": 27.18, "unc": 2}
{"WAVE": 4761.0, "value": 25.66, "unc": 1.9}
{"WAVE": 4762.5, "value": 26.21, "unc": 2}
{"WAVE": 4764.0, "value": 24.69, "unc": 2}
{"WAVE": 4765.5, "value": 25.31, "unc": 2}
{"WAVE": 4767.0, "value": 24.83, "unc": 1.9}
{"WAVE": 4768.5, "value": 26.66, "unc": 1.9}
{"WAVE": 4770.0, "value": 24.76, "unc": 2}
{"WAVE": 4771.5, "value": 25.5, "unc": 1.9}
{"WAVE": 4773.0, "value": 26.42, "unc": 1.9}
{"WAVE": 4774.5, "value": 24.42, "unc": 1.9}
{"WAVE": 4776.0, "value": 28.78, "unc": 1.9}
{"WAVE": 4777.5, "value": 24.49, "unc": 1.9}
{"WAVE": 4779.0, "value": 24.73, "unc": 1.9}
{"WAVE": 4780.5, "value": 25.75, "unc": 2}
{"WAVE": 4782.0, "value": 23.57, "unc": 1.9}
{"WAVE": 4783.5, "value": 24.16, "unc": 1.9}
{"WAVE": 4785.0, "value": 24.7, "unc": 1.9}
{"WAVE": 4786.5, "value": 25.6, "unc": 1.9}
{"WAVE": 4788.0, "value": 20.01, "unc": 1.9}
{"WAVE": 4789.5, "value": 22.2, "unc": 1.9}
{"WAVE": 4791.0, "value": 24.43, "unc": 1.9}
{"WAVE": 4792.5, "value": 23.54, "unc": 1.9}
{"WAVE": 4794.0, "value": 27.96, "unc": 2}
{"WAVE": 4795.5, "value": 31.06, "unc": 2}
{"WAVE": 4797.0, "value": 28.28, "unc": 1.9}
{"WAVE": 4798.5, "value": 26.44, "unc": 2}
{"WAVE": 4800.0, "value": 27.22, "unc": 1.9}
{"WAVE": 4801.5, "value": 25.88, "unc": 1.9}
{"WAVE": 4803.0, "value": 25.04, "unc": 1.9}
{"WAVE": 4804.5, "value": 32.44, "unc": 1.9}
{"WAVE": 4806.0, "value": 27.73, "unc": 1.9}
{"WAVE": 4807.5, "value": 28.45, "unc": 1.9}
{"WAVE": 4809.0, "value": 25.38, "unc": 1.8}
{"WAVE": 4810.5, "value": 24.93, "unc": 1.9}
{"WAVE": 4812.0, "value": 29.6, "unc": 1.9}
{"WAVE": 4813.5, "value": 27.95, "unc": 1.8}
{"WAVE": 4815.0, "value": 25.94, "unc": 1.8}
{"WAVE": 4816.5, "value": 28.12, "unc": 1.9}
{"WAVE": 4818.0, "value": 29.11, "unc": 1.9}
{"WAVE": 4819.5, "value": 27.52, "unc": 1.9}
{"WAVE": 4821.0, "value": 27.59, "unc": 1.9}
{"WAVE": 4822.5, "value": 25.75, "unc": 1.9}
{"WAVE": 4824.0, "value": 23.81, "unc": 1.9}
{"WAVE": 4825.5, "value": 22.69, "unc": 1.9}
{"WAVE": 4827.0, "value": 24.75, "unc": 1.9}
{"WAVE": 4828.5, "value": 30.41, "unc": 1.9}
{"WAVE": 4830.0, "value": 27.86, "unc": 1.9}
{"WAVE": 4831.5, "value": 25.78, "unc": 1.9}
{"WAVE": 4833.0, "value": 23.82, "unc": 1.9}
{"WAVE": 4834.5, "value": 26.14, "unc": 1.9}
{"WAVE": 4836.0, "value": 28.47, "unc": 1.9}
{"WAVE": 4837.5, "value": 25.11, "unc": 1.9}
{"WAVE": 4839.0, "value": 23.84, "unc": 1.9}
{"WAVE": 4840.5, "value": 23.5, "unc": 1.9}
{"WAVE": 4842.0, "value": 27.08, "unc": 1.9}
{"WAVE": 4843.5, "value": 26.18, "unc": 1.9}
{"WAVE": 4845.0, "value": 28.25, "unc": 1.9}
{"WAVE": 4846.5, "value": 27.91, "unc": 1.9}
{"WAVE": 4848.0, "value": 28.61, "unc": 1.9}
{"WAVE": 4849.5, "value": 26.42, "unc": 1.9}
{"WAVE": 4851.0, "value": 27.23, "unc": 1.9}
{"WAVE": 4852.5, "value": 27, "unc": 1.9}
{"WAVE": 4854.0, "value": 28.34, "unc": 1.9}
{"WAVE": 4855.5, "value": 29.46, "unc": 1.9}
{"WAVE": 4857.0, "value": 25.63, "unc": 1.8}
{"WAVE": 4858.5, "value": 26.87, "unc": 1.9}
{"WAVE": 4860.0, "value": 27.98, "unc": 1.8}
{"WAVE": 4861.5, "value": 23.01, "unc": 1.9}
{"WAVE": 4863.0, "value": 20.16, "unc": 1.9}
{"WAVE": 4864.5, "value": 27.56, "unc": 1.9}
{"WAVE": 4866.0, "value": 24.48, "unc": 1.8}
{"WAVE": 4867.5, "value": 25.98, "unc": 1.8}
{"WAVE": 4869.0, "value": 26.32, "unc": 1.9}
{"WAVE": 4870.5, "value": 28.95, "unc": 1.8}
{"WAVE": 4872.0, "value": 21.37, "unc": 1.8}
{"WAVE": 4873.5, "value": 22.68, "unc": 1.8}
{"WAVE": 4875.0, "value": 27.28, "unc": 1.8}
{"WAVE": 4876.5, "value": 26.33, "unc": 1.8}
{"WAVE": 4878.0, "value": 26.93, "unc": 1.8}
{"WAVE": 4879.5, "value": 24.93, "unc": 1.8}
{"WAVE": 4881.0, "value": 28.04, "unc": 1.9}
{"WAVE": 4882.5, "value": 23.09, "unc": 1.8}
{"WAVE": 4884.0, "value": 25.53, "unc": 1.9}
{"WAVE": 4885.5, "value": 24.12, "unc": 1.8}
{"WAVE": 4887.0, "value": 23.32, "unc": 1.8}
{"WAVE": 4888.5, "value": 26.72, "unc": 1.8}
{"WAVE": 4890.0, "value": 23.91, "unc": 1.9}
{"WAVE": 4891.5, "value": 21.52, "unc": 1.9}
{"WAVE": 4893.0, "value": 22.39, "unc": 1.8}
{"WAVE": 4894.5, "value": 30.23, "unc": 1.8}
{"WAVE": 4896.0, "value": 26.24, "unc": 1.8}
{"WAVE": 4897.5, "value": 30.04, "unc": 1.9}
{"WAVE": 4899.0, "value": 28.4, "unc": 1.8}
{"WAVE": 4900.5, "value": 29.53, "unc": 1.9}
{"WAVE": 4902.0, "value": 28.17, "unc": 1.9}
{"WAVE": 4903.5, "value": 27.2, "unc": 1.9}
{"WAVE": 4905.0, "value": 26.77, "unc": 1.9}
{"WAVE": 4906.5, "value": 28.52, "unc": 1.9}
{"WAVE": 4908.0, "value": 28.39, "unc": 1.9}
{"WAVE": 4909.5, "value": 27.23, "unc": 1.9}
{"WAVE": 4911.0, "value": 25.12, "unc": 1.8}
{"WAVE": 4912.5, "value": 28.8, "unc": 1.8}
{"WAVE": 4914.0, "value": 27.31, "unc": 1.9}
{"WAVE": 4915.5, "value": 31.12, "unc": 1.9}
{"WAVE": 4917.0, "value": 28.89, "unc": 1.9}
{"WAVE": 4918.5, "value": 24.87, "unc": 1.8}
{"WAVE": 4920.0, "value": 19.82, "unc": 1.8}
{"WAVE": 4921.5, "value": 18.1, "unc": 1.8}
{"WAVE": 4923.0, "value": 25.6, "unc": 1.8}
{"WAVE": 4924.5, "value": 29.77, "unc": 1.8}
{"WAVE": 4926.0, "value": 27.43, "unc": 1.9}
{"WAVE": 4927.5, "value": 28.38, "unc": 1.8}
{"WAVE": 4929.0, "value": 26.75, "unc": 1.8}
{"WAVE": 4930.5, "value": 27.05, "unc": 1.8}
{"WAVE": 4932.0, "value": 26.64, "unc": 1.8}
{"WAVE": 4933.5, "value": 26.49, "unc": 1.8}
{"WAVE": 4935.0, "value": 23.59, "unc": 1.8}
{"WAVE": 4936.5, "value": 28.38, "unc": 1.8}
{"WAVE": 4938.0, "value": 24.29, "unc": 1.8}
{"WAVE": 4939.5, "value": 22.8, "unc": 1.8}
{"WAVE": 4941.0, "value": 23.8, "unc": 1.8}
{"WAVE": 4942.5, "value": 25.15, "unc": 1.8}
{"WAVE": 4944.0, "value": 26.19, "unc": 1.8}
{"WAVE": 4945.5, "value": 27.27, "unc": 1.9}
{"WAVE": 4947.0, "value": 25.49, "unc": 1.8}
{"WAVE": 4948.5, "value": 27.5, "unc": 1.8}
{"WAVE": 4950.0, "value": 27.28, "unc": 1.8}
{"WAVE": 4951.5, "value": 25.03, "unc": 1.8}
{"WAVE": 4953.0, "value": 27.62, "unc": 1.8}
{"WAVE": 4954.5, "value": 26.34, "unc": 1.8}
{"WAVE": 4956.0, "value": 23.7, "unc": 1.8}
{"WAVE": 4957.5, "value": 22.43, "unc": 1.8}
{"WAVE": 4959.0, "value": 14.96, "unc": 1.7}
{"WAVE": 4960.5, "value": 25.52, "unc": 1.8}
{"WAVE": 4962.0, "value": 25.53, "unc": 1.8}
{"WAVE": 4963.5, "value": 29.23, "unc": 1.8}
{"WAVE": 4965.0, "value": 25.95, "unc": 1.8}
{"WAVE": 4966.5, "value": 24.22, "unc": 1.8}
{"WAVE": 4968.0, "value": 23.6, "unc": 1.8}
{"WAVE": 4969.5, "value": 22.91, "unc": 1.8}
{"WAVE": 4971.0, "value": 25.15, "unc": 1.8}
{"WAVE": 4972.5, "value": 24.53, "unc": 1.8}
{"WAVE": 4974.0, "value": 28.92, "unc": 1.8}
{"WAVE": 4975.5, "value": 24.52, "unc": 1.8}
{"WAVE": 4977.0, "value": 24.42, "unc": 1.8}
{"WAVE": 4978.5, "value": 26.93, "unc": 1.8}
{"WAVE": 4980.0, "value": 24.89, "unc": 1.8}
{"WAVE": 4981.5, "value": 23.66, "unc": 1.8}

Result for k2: -2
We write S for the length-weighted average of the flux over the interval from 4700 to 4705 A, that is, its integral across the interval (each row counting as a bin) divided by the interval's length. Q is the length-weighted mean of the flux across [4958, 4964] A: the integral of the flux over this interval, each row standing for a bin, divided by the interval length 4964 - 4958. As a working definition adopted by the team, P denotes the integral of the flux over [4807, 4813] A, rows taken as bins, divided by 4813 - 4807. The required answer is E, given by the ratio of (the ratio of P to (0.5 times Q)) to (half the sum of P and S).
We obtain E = 0.088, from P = 27.1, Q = 23.5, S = 25.0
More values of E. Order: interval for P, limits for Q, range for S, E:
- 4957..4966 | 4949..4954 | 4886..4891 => 0.074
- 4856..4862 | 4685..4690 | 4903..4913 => 0.073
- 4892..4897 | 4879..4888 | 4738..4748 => 0.080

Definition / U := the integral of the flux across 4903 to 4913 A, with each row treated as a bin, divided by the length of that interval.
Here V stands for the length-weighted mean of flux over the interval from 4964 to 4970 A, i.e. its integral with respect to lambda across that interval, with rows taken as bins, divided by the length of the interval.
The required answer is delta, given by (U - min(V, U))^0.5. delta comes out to 1.7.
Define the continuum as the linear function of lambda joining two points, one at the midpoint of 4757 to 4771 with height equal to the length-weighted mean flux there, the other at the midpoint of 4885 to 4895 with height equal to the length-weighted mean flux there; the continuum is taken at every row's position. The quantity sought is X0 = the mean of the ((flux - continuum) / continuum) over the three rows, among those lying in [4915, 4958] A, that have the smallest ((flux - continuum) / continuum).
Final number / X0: -0.159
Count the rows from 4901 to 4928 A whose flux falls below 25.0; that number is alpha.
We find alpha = 3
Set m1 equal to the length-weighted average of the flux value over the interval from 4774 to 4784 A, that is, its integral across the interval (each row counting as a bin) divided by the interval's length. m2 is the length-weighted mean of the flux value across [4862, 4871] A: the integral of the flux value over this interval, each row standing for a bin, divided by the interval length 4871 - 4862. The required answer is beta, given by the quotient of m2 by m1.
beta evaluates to 1.01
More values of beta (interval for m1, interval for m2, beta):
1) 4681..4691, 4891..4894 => 0.87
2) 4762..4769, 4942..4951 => 1.04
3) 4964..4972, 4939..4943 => 0.97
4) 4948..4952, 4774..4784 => 0.94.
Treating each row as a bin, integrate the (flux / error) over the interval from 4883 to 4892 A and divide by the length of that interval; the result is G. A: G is 13.1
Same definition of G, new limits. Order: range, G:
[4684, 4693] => 13.6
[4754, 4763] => 13.7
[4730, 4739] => 12.8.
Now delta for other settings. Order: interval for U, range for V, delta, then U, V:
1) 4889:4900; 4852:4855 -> 0.0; 26.20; 27.9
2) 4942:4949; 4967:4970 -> 1.7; 26.32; 23.4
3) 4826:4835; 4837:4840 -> 1.4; 26.36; 24.3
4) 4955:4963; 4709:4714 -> 0.0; 22.76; 25.0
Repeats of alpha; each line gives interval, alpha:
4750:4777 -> 4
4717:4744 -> 7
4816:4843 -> 6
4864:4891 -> 8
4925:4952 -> 4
